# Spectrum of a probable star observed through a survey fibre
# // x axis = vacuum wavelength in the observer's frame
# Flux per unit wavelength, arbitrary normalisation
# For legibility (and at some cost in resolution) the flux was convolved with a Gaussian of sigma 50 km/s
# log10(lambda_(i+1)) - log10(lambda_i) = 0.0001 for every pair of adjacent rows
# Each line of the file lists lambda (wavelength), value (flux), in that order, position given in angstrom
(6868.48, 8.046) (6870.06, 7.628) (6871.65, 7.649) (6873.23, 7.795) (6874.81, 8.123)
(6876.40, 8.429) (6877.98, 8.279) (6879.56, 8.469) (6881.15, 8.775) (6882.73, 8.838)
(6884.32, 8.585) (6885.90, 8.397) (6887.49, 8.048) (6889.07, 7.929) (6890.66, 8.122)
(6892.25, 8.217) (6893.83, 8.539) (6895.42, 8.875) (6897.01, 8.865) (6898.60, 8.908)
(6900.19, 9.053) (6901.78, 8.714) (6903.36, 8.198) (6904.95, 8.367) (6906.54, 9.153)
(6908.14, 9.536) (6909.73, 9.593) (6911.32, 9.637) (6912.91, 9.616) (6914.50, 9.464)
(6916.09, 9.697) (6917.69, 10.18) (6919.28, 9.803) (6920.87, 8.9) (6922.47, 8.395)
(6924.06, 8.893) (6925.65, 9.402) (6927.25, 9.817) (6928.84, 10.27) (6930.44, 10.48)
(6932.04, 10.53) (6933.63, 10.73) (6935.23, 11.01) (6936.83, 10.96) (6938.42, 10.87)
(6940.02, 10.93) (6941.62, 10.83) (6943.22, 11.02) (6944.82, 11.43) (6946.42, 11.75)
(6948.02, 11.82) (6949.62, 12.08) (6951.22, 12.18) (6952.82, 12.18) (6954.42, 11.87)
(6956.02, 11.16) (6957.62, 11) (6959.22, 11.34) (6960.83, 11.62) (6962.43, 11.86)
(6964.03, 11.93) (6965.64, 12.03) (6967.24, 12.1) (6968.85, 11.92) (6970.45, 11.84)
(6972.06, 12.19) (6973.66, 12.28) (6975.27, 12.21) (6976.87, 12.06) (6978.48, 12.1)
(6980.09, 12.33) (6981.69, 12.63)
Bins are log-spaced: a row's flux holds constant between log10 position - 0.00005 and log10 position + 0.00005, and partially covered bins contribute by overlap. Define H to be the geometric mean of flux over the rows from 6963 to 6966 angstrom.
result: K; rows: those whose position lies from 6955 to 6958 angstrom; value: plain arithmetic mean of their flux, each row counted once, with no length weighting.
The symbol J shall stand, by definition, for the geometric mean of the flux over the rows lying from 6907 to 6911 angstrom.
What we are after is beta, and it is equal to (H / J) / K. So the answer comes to 0.11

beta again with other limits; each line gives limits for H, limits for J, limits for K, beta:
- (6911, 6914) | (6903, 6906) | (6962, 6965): 0.10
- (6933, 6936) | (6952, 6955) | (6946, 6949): 0.08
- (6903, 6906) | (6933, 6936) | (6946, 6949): 0.06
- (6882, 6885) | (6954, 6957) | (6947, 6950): 0.06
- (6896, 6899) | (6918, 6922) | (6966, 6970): 0.08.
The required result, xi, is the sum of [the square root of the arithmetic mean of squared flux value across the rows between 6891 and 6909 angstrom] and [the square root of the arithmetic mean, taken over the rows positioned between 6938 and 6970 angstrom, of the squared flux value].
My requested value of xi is 20.4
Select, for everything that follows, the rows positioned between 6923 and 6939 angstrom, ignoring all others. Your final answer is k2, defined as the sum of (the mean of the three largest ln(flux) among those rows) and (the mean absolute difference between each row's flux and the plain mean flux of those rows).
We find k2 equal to 3.0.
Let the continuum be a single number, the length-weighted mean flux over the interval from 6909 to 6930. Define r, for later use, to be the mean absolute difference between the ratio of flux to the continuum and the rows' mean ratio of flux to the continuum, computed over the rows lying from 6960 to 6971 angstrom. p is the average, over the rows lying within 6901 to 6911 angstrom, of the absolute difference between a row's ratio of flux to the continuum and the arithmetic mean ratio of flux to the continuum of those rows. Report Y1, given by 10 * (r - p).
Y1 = -0.41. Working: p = 0.053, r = 0.011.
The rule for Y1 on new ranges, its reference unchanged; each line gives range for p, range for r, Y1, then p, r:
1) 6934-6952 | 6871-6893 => -0.18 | 0.048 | 0.029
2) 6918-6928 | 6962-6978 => -0.36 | 0.050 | 0.013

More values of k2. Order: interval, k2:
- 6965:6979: 2.6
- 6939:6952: 2.9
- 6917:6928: 2.8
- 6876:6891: 2.4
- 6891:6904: 2.5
